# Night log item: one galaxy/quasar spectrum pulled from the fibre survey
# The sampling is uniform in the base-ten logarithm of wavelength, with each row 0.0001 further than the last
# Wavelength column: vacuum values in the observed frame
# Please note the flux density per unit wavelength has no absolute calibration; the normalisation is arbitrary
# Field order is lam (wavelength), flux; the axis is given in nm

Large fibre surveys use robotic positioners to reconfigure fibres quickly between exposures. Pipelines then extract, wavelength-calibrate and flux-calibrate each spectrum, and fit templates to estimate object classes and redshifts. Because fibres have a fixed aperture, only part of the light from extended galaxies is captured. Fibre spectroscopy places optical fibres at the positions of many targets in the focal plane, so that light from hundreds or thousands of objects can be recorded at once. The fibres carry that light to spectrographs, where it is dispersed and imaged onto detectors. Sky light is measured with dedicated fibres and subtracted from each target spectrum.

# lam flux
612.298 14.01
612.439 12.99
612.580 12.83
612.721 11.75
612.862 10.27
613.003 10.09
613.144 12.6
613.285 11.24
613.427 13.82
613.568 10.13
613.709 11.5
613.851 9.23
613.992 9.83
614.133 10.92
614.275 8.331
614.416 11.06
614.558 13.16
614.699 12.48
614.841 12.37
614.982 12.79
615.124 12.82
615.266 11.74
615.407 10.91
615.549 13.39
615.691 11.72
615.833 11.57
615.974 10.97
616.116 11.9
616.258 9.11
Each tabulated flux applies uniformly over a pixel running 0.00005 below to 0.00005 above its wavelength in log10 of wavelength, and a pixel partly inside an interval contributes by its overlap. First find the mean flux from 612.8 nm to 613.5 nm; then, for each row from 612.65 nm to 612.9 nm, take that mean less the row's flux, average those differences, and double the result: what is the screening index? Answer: 1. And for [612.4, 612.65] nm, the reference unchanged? -3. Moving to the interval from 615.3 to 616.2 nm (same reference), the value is 0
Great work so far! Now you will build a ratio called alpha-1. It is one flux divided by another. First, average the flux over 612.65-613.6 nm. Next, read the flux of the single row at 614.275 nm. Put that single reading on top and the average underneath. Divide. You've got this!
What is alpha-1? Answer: 0.73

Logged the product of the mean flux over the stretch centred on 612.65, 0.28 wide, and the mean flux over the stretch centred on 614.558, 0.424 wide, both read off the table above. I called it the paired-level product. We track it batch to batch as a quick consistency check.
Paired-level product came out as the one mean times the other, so 150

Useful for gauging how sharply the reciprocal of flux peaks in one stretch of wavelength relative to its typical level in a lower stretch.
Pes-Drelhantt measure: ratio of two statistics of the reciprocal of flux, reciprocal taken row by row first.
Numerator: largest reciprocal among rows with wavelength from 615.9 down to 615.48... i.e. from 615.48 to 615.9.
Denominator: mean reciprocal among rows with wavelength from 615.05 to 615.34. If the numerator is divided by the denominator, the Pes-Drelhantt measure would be 1.1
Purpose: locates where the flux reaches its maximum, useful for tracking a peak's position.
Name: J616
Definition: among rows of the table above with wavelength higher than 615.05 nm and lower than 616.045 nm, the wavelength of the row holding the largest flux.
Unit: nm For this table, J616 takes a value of 615.549 nm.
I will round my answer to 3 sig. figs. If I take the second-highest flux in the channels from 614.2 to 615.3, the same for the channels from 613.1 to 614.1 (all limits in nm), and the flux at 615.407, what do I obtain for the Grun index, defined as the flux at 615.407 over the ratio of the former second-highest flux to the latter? 10.7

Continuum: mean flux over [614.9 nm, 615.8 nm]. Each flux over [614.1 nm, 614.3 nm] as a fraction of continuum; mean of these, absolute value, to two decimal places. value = 0.79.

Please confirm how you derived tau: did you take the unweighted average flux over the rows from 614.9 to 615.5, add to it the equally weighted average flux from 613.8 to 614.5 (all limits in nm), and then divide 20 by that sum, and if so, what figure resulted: 0.91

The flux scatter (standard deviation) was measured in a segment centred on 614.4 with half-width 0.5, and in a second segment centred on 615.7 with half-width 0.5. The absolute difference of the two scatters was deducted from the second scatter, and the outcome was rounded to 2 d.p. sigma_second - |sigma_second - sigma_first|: -0.04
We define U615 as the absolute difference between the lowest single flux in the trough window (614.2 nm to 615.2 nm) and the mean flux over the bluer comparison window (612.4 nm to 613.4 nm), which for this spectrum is 3.4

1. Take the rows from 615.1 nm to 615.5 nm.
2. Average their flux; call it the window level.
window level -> 11.8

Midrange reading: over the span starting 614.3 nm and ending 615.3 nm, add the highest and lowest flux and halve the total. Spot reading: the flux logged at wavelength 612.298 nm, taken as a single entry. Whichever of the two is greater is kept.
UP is 14.0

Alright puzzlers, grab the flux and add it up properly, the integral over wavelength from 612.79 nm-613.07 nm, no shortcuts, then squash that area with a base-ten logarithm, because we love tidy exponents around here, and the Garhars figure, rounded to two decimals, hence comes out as 0.46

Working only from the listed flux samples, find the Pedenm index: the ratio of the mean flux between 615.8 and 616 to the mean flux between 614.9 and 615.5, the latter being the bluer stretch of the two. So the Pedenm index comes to 0.93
